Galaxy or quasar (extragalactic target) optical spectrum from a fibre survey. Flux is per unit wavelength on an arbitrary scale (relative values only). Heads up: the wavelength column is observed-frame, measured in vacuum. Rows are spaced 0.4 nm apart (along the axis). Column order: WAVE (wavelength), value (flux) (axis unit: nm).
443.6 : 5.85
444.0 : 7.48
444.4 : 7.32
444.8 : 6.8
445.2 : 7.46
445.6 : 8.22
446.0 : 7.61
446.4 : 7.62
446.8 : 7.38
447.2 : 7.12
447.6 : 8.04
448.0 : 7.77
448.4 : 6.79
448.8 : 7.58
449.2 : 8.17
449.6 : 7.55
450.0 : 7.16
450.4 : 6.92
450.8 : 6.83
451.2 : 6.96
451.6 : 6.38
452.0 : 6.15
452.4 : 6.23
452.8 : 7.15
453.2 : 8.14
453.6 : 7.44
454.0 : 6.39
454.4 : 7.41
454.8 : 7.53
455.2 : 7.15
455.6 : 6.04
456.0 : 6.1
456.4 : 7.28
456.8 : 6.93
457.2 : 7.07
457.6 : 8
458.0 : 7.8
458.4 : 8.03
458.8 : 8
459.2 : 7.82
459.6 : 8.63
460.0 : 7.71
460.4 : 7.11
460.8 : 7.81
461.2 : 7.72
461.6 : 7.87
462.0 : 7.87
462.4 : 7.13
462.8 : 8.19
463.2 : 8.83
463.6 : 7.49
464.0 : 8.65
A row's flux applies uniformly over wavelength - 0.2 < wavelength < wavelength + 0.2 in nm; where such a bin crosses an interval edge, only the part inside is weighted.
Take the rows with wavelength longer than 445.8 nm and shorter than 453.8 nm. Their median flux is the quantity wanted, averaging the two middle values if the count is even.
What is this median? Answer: 7.27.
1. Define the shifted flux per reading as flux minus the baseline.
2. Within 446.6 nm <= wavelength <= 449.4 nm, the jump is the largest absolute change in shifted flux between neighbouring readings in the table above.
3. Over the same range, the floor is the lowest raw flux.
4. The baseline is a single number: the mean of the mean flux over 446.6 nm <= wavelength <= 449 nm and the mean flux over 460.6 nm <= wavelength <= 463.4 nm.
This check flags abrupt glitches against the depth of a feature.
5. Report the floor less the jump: 5.81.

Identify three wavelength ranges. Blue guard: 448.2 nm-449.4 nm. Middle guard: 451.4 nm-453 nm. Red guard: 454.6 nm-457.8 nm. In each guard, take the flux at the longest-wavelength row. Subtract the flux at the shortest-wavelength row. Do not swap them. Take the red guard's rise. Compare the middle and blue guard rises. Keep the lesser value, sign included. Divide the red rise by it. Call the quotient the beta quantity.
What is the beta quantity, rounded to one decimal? 0.6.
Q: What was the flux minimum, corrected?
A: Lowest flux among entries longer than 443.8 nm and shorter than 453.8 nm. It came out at 6.15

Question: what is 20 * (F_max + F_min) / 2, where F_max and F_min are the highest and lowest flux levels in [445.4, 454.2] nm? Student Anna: 144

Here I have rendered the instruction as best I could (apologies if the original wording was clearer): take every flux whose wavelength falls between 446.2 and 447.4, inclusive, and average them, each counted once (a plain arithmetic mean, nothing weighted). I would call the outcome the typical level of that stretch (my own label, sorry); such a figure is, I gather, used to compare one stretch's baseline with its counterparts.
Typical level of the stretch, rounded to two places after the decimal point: 7.37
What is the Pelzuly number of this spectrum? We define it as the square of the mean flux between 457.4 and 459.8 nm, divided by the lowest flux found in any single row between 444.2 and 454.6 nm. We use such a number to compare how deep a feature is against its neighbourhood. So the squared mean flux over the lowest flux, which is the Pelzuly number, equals 10.5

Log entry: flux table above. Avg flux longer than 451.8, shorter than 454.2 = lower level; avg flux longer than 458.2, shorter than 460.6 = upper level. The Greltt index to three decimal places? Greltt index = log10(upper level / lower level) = 0.057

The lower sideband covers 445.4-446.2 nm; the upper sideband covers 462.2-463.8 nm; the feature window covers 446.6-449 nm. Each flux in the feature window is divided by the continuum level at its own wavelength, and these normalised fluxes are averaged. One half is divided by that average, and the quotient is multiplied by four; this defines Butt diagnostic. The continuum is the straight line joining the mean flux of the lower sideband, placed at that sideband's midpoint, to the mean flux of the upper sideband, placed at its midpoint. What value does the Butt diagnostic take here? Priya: 2.13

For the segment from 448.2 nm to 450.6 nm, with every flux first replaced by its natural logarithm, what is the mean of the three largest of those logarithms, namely 2.05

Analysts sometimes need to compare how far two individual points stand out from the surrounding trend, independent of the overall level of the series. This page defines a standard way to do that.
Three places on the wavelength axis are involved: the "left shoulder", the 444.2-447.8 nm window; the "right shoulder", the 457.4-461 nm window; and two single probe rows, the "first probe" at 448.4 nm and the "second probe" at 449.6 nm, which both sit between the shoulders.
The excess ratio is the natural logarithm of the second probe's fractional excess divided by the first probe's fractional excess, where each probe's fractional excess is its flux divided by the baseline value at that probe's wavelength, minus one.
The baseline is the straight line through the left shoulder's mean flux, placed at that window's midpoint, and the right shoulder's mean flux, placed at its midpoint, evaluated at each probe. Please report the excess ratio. -2.6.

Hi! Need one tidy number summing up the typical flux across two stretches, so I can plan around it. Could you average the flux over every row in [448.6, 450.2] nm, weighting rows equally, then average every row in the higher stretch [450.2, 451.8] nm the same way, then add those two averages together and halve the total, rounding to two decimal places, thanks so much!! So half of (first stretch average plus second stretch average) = 7.19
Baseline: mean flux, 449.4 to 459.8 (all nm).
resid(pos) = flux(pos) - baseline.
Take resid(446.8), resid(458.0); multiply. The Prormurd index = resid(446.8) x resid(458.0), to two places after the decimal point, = 0.11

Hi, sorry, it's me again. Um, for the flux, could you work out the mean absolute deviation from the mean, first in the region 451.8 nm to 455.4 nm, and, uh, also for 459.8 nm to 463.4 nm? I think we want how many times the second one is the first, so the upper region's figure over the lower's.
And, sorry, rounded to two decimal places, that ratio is 0.64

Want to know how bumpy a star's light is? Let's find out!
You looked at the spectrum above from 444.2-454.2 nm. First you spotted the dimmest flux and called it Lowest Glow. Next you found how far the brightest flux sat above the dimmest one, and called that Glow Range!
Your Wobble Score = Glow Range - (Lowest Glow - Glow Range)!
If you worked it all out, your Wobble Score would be -2.0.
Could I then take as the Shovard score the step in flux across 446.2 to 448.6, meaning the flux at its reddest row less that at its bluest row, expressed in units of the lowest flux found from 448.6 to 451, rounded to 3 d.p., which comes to -0.122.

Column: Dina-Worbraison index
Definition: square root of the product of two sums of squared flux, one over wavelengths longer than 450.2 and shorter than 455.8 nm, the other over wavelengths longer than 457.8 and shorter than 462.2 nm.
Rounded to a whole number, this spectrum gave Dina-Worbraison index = 676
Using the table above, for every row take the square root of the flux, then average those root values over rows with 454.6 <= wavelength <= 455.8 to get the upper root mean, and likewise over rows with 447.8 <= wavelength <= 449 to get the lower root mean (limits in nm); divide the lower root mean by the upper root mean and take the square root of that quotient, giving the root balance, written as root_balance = 1.017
